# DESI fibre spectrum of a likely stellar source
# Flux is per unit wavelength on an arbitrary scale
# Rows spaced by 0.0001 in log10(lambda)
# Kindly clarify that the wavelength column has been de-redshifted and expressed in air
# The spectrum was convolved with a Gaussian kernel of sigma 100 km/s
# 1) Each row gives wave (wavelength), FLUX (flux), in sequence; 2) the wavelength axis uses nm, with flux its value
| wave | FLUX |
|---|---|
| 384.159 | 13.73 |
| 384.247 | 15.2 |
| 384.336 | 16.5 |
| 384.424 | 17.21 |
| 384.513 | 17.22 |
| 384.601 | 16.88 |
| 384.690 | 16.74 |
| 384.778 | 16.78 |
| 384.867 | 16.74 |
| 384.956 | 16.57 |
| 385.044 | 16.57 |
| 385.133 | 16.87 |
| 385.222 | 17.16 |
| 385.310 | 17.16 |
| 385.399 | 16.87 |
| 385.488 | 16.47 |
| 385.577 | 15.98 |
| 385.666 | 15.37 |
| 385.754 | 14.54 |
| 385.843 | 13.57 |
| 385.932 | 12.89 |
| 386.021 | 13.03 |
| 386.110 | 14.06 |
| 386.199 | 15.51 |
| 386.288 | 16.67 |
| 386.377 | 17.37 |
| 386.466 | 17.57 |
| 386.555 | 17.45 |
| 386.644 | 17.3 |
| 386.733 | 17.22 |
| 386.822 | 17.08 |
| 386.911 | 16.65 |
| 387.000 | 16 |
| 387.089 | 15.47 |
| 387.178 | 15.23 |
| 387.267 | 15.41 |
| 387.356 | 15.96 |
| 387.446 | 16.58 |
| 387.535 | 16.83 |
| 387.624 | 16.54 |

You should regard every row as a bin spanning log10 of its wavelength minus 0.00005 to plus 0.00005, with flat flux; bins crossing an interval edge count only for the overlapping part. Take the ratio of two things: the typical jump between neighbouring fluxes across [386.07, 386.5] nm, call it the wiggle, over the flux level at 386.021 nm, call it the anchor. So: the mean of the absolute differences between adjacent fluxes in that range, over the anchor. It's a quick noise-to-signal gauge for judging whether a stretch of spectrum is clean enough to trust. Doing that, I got 0.067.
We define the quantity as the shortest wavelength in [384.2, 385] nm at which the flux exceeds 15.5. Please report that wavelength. 384.336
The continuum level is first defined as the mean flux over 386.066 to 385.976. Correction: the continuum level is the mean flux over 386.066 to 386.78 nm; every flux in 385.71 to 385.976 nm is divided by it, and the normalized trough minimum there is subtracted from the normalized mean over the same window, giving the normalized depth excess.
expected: 0.047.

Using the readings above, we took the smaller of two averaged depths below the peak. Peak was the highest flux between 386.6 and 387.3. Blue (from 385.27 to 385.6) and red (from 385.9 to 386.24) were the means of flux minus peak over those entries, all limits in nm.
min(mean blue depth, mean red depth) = -3.4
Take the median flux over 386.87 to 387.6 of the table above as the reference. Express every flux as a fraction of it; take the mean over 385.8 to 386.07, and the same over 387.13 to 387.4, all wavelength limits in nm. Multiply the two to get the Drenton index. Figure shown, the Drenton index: 0.80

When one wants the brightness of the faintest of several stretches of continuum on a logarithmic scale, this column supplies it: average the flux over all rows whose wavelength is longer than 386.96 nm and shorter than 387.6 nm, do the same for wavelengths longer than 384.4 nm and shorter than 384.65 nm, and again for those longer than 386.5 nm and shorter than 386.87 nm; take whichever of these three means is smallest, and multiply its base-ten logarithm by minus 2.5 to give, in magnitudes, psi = -3.01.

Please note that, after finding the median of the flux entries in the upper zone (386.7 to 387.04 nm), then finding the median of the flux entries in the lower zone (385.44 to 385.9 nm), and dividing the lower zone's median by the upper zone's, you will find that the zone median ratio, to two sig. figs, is 0.91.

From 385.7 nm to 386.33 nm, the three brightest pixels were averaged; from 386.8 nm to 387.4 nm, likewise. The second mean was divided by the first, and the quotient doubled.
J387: 2.13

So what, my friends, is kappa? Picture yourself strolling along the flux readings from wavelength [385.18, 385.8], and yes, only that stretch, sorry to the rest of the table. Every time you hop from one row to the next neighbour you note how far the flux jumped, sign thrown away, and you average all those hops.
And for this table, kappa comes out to 0.44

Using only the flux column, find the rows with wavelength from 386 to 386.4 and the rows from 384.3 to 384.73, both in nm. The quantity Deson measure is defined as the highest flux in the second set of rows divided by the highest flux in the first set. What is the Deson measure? 0.99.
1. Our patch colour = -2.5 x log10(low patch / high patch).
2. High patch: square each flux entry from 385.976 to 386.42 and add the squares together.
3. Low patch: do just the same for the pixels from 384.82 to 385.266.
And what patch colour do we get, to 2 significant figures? -0.19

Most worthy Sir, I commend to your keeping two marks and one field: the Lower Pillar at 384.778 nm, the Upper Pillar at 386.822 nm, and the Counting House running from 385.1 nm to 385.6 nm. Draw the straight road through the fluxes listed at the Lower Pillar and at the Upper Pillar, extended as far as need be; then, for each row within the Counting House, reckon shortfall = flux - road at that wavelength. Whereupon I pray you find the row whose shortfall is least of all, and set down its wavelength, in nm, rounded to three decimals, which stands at 385.577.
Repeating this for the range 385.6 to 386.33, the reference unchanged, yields 385.932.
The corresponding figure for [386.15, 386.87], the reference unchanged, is 386.199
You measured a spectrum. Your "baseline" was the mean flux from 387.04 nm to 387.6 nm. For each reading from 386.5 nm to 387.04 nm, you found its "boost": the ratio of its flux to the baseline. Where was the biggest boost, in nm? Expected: 386.555 nm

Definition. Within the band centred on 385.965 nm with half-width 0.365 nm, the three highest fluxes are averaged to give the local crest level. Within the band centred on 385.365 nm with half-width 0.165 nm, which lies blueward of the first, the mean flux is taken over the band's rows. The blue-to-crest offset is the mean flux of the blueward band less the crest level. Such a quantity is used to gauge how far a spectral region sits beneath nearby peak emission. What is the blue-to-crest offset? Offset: 1.06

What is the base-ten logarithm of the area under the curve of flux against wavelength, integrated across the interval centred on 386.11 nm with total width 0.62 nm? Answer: 0.96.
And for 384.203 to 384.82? 1.01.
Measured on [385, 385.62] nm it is 1.02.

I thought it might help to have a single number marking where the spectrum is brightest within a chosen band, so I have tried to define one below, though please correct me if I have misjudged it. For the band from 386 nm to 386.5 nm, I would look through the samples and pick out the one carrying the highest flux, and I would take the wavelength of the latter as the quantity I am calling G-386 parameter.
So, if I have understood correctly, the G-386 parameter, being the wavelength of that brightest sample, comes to 386.466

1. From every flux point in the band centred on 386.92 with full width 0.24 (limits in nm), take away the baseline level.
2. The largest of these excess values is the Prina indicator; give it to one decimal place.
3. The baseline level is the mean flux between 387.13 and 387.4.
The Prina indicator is 1.5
